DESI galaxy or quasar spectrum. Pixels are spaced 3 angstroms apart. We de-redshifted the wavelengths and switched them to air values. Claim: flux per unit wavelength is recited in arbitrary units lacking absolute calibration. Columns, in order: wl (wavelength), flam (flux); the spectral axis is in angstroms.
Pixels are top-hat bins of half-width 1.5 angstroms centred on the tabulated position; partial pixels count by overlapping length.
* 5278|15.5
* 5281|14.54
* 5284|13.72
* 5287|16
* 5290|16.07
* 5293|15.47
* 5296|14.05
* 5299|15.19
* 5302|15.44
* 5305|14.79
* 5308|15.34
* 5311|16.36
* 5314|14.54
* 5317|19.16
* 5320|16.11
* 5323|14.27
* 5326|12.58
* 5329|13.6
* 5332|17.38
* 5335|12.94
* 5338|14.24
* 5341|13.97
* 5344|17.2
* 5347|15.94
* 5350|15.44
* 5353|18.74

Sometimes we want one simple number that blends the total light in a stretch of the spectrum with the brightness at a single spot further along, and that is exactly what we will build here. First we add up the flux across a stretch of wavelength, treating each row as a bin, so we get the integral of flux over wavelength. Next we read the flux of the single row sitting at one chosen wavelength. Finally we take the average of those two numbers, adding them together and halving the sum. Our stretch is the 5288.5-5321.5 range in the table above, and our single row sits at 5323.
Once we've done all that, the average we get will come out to 265.9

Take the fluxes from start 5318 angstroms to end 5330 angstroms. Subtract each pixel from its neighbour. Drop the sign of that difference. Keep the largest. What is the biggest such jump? 1.8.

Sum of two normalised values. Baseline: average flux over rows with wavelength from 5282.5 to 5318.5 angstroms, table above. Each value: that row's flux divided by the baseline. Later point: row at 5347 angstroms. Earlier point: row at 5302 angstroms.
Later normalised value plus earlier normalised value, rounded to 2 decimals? 2.02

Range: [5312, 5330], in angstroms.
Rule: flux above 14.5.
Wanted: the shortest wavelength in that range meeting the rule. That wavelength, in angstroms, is 5314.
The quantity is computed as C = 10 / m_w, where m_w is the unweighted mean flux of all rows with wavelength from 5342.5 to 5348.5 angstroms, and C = 0.604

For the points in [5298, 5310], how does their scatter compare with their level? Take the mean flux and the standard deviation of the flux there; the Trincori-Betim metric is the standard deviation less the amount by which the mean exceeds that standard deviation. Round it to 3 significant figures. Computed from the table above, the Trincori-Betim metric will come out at -14.7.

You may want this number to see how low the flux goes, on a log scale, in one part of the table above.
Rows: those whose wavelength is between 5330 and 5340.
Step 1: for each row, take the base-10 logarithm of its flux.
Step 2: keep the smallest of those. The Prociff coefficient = 1.11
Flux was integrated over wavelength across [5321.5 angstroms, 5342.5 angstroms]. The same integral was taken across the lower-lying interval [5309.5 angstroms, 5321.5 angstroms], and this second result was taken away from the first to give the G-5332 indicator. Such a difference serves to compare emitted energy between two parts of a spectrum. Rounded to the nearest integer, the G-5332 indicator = 98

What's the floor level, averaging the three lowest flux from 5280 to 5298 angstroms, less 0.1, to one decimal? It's 14.0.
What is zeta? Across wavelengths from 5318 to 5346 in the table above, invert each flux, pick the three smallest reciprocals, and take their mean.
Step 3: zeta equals 0.0593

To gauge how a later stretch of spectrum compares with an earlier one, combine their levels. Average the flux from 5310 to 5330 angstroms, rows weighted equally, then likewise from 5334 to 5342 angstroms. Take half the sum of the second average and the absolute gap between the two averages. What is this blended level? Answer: 7.62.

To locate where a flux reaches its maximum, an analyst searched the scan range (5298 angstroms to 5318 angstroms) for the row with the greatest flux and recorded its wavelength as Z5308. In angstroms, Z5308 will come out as 5317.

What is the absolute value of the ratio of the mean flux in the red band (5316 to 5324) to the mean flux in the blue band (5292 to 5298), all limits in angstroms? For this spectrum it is 1.12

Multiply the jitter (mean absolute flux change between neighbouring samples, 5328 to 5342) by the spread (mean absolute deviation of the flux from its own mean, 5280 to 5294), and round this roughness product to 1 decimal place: 2.0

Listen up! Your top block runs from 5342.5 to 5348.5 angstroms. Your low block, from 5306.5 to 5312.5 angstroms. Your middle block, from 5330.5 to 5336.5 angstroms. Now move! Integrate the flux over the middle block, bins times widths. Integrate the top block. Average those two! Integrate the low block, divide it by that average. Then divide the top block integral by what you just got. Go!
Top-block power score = 100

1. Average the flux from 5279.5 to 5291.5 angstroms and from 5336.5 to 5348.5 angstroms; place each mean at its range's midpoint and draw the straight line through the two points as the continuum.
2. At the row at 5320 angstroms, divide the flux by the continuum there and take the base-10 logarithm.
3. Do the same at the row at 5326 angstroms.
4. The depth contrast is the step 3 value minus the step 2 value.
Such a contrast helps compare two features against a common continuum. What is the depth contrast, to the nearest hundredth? -0.11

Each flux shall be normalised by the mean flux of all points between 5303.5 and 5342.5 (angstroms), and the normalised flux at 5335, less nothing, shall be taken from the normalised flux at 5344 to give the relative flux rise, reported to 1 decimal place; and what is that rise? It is 0.3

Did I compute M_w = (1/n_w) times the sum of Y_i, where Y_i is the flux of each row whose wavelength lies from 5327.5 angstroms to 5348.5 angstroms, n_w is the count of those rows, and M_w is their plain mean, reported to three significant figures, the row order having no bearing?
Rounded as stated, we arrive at 15.0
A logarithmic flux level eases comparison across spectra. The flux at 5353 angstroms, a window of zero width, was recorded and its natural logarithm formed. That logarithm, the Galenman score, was 2.93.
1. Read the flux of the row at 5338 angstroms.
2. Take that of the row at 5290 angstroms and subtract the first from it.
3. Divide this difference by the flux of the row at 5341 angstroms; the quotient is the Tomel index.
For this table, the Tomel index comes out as 0.13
